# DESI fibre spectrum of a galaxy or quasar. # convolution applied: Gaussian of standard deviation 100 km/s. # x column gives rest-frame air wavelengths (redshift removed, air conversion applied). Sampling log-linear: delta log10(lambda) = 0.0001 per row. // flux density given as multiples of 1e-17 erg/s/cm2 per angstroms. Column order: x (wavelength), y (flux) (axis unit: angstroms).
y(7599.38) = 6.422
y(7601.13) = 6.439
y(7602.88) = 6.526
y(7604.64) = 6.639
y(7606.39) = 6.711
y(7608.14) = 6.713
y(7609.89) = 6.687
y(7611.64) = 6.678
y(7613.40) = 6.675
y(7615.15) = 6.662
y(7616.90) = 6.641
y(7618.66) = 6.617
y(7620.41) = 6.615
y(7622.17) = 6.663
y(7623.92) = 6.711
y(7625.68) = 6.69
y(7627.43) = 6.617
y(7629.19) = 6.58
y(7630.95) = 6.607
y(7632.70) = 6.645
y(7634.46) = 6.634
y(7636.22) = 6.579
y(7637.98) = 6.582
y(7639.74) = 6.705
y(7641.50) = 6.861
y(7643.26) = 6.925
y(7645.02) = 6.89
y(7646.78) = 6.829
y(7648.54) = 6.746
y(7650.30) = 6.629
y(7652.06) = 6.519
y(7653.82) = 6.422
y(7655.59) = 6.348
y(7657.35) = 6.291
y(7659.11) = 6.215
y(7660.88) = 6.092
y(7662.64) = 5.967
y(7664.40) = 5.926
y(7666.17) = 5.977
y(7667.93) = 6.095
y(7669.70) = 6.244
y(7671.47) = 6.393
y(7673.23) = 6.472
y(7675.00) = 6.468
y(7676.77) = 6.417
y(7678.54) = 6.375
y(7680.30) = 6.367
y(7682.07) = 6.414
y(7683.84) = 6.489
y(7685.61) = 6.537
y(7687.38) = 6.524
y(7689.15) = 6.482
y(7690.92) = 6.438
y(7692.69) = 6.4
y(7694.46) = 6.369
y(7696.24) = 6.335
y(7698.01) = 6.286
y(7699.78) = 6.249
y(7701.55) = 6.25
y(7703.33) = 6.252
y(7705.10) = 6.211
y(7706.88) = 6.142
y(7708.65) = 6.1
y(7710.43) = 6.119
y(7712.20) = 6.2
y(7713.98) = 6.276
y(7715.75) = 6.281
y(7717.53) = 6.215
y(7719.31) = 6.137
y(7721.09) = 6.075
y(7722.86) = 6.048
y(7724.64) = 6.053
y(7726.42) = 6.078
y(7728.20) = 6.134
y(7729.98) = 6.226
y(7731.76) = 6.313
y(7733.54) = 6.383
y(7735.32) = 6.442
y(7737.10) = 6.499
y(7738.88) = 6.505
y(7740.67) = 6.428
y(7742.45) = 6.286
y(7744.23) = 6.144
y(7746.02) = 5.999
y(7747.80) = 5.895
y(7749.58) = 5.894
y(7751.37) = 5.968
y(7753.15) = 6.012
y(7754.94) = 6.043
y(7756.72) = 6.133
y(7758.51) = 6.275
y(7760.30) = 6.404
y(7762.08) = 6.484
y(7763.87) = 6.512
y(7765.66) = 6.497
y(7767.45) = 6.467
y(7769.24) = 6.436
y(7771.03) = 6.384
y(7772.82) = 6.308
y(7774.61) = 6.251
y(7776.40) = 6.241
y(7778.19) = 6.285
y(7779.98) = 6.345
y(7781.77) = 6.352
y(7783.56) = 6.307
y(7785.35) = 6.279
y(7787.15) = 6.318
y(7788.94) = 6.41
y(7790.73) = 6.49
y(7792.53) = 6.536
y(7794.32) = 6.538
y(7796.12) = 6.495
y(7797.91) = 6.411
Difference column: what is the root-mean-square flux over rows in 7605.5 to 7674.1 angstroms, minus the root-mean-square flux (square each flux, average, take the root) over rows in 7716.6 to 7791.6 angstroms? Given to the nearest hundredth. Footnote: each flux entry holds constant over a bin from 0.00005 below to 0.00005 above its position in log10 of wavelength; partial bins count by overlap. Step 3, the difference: 0.28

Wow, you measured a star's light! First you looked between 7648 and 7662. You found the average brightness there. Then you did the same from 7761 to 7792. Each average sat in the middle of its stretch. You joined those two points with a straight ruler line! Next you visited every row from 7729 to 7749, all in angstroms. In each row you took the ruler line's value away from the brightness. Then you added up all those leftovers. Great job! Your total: -1.1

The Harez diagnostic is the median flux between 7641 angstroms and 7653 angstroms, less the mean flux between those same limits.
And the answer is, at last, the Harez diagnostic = 0.06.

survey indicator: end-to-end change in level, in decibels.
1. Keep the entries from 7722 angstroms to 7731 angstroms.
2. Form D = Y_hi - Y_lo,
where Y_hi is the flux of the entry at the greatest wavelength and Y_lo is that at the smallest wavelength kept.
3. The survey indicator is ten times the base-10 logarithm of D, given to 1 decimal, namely -7.5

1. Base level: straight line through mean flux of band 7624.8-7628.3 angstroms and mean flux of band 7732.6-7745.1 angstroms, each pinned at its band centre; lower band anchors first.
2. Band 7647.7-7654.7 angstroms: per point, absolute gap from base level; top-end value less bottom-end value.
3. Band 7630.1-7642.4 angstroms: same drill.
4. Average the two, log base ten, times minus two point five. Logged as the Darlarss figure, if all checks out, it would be 2.4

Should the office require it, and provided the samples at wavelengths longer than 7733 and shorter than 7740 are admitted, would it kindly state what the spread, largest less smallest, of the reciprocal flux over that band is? 0.0029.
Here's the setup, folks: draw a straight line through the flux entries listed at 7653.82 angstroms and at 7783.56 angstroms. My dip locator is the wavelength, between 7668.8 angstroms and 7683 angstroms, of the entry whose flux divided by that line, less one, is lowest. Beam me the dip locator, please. 7669.70 angstroms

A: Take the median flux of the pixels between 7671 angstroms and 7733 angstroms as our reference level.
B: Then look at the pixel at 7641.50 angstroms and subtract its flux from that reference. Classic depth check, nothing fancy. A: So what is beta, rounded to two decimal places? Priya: -0.58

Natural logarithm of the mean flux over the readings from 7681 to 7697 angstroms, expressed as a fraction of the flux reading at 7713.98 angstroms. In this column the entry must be 0.03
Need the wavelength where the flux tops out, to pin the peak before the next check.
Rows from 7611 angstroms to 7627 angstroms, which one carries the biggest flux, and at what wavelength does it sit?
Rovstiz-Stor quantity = 7623.92 angstroms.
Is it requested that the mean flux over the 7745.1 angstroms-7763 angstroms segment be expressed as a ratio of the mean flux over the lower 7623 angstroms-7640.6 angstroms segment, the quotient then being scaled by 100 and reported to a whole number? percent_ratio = 92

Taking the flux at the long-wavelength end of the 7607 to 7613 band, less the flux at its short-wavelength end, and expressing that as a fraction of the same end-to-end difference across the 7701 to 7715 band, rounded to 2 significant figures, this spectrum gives -1.3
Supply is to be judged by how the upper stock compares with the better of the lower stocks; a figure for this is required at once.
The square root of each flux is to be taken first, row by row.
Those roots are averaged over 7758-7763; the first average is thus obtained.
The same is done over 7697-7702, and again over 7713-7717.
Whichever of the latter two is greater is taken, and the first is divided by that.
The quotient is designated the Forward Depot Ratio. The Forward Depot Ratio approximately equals 1.009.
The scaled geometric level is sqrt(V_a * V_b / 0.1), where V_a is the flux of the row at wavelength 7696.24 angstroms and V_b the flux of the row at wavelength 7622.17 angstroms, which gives 20.5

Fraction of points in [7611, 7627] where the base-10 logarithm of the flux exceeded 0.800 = 1.0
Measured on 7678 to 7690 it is 1.0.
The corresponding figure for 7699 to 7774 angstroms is 0.3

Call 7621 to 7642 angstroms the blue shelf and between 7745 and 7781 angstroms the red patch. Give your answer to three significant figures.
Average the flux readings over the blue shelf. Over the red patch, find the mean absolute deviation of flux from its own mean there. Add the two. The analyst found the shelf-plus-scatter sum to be 6.83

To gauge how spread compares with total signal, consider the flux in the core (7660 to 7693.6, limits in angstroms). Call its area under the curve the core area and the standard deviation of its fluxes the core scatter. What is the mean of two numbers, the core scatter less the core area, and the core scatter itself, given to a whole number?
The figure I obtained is -106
